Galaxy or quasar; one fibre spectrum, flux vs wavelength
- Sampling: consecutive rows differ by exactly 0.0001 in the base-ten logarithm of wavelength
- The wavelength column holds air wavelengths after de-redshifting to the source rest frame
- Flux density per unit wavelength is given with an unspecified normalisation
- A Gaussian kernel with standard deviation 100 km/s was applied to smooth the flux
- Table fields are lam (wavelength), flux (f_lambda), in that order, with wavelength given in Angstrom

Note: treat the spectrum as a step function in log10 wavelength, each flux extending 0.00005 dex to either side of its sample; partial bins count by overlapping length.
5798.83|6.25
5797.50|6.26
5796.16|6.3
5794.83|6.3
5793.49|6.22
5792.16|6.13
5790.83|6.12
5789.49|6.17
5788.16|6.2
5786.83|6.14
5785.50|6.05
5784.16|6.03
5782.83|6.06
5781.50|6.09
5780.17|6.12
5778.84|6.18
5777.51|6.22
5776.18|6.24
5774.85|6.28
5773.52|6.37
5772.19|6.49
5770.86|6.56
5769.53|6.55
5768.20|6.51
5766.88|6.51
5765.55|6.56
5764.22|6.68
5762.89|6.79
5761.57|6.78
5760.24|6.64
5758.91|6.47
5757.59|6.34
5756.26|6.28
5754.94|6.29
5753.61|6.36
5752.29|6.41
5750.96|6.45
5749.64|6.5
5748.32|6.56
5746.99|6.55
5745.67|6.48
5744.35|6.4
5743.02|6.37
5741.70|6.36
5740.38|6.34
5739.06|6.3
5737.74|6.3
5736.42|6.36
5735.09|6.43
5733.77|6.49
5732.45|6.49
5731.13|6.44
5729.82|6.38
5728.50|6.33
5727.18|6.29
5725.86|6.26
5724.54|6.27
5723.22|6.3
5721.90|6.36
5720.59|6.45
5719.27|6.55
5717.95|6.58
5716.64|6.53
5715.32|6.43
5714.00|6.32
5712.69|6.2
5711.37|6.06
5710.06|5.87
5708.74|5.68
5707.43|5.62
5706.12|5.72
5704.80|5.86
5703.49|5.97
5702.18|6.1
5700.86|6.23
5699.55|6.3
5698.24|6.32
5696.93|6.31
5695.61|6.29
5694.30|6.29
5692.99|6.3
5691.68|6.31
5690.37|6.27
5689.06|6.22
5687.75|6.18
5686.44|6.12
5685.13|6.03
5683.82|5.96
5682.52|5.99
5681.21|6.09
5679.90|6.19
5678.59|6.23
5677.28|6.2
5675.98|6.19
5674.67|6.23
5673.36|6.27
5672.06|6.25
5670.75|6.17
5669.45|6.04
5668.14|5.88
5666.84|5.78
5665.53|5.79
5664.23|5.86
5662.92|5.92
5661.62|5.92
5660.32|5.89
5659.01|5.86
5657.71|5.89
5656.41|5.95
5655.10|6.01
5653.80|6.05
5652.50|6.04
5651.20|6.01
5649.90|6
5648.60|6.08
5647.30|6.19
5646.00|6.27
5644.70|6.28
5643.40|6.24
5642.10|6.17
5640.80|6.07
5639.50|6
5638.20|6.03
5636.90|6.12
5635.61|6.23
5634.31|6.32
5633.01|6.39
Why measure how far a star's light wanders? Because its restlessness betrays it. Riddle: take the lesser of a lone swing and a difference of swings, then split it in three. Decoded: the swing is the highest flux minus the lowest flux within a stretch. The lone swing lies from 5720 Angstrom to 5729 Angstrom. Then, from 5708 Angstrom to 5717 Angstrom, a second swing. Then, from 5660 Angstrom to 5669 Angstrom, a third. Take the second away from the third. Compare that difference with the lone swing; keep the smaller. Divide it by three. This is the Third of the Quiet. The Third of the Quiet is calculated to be -0.24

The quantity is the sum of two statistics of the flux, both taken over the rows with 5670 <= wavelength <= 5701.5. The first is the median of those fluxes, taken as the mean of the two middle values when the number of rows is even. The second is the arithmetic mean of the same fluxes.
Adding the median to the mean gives 12.4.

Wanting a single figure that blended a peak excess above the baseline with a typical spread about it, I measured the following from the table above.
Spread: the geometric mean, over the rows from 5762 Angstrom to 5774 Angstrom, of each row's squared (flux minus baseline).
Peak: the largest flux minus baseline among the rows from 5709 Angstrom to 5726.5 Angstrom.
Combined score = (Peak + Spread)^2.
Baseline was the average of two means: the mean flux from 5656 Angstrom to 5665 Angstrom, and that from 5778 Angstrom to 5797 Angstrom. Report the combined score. 0.68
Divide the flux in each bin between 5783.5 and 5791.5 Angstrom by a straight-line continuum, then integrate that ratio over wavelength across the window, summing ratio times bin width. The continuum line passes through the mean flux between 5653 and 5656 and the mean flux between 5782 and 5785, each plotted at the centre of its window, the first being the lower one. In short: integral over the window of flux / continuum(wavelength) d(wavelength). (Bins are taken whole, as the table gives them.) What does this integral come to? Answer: 8.1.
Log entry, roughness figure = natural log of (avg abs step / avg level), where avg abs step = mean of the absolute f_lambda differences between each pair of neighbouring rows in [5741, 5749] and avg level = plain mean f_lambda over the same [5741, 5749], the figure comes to -5.08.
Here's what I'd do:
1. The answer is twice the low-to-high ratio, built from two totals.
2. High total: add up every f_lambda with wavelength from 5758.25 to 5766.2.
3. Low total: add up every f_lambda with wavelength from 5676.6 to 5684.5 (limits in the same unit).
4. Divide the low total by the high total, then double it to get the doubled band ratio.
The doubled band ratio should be 1.84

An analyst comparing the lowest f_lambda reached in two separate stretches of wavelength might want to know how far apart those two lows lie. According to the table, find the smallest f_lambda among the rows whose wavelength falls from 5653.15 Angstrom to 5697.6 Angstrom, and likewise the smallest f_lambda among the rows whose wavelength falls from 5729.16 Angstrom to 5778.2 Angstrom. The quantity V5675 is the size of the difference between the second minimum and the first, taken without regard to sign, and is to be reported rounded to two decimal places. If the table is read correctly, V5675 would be 0.44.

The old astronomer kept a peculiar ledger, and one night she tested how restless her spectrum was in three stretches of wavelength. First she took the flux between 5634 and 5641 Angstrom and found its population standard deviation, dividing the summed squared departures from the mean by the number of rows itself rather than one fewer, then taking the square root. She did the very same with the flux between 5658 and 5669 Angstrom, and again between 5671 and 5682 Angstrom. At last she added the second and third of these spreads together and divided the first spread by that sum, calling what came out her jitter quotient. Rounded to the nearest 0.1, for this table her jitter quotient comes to 1.1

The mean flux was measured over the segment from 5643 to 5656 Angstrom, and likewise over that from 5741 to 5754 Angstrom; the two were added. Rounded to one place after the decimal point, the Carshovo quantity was 12.6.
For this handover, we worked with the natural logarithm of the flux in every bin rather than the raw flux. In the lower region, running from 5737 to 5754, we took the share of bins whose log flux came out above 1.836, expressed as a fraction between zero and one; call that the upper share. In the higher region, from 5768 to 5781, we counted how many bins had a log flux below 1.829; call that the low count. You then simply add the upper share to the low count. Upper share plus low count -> 4.00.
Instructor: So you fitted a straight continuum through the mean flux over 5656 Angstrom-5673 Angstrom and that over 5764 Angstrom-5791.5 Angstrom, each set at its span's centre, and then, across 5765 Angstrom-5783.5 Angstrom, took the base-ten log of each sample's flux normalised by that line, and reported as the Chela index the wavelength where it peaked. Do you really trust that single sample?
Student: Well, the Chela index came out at 5765.55 Angstrom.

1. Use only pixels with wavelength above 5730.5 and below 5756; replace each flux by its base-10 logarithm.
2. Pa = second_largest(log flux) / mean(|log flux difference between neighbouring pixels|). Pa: 282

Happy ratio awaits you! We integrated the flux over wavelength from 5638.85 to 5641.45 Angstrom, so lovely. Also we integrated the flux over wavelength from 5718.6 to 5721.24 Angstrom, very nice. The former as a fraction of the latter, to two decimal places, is 0.92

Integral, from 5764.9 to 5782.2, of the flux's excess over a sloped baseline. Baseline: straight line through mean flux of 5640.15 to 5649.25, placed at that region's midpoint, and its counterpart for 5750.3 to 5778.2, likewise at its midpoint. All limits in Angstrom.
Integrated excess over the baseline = -2.2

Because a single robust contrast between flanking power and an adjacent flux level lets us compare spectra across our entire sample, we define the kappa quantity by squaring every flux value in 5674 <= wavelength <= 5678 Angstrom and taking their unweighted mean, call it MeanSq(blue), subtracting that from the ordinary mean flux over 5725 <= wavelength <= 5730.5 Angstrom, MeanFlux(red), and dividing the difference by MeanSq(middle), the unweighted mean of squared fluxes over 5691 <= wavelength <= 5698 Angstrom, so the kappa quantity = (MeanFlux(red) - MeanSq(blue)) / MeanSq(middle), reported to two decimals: -0.81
